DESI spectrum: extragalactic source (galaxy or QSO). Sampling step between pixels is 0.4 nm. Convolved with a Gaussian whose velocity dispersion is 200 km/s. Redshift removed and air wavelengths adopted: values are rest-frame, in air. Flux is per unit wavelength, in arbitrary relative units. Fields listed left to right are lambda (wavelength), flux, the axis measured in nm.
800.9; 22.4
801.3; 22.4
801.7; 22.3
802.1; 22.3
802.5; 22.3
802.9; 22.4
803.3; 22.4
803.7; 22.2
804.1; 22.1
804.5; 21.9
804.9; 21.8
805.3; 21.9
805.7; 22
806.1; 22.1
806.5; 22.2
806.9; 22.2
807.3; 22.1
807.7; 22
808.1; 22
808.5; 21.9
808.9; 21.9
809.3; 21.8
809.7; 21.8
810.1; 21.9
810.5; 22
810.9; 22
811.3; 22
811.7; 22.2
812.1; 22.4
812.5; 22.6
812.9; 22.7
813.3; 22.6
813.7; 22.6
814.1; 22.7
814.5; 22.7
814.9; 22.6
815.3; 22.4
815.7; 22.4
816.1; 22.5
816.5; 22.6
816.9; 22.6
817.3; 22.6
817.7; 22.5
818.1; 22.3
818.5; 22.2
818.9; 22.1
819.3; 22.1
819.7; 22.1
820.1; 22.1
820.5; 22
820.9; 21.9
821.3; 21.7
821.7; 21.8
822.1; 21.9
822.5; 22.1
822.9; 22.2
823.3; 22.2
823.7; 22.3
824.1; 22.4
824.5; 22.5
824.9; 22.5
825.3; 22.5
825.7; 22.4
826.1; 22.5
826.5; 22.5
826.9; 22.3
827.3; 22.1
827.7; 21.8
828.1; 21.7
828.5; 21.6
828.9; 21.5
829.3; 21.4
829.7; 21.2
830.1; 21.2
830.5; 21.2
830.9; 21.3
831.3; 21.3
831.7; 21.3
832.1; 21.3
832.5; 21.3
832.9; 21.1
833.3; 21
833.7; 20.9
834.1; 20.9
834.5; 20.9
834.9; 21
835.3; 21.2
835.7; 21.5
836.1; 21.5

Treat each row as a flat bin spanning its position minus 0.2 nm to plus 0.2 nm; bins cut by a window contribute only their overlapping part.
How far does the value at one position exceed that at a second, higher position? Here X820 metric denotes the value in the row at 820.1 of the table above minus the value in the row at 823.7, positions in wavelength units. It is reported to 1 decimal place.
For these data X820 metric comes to -0.2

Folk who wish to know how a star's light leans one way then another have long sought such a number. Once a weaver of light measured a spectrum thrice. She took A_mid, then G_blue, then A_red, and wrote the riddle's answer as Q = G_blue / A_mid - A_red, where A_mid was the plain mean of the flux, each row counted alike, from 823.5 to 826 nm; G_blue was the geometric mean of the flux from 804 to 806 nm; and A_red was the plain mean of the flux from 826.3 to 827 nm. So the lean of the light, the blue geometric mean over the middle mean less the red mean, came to -21.4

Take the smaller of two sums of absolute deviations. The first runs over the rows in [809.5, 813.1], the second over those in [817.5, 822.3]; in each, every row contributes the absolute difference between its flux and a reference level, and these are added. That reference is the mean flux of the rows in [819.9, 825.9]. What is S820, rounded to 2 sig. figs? 2.3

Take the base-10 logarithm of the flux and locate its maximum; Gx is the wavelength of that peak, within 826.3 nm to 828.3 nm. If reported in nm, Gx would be 826.5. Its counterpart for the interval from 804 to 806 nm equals 804.1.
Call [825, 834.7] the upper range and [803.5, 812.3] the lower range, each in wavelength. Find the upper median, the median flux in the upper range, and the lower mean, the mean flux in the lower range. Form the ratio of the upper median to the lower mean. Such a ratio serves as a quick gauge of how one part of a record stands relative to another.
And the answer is 0.97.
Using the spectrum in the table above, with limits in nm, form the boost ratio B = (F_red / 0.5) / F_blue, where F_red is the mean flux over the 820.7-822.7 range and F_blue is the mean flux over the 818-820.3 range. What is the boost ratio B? 1.98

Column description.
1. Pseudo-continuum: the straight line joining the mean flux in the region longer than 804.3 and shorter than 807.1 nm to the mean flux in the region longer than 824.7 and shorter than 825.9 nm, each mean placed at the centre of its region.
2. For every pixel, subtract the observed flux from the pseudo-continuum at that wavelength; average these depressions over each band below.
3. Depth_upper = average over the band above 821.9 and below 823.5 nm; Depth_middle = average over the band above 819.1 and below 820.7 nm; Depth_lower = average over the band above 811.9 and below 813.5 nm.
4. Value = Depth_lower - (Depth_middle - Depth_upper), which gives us -0.4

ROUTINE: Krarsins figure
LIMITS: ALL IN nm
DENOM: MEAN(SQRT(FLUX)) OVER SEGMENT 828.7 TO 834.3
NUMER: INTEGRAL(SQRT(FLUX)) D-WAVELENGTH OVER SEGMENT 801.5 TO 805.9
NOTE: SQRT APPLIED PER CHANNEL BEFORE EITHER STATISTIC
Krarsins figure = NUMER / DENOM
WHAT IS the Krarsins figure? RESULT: 4.5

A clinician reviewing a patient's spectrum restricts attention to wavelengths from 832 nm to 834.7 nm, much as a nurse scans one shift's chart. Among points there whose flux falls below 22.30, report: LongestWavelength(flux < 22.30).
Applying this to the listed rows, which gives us 834.5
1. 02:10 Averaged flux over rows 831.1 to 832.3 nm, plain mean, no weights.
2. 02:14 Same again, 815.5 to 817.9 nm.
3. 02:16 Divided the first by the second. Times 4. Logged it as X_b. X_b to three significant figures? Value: 3.78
